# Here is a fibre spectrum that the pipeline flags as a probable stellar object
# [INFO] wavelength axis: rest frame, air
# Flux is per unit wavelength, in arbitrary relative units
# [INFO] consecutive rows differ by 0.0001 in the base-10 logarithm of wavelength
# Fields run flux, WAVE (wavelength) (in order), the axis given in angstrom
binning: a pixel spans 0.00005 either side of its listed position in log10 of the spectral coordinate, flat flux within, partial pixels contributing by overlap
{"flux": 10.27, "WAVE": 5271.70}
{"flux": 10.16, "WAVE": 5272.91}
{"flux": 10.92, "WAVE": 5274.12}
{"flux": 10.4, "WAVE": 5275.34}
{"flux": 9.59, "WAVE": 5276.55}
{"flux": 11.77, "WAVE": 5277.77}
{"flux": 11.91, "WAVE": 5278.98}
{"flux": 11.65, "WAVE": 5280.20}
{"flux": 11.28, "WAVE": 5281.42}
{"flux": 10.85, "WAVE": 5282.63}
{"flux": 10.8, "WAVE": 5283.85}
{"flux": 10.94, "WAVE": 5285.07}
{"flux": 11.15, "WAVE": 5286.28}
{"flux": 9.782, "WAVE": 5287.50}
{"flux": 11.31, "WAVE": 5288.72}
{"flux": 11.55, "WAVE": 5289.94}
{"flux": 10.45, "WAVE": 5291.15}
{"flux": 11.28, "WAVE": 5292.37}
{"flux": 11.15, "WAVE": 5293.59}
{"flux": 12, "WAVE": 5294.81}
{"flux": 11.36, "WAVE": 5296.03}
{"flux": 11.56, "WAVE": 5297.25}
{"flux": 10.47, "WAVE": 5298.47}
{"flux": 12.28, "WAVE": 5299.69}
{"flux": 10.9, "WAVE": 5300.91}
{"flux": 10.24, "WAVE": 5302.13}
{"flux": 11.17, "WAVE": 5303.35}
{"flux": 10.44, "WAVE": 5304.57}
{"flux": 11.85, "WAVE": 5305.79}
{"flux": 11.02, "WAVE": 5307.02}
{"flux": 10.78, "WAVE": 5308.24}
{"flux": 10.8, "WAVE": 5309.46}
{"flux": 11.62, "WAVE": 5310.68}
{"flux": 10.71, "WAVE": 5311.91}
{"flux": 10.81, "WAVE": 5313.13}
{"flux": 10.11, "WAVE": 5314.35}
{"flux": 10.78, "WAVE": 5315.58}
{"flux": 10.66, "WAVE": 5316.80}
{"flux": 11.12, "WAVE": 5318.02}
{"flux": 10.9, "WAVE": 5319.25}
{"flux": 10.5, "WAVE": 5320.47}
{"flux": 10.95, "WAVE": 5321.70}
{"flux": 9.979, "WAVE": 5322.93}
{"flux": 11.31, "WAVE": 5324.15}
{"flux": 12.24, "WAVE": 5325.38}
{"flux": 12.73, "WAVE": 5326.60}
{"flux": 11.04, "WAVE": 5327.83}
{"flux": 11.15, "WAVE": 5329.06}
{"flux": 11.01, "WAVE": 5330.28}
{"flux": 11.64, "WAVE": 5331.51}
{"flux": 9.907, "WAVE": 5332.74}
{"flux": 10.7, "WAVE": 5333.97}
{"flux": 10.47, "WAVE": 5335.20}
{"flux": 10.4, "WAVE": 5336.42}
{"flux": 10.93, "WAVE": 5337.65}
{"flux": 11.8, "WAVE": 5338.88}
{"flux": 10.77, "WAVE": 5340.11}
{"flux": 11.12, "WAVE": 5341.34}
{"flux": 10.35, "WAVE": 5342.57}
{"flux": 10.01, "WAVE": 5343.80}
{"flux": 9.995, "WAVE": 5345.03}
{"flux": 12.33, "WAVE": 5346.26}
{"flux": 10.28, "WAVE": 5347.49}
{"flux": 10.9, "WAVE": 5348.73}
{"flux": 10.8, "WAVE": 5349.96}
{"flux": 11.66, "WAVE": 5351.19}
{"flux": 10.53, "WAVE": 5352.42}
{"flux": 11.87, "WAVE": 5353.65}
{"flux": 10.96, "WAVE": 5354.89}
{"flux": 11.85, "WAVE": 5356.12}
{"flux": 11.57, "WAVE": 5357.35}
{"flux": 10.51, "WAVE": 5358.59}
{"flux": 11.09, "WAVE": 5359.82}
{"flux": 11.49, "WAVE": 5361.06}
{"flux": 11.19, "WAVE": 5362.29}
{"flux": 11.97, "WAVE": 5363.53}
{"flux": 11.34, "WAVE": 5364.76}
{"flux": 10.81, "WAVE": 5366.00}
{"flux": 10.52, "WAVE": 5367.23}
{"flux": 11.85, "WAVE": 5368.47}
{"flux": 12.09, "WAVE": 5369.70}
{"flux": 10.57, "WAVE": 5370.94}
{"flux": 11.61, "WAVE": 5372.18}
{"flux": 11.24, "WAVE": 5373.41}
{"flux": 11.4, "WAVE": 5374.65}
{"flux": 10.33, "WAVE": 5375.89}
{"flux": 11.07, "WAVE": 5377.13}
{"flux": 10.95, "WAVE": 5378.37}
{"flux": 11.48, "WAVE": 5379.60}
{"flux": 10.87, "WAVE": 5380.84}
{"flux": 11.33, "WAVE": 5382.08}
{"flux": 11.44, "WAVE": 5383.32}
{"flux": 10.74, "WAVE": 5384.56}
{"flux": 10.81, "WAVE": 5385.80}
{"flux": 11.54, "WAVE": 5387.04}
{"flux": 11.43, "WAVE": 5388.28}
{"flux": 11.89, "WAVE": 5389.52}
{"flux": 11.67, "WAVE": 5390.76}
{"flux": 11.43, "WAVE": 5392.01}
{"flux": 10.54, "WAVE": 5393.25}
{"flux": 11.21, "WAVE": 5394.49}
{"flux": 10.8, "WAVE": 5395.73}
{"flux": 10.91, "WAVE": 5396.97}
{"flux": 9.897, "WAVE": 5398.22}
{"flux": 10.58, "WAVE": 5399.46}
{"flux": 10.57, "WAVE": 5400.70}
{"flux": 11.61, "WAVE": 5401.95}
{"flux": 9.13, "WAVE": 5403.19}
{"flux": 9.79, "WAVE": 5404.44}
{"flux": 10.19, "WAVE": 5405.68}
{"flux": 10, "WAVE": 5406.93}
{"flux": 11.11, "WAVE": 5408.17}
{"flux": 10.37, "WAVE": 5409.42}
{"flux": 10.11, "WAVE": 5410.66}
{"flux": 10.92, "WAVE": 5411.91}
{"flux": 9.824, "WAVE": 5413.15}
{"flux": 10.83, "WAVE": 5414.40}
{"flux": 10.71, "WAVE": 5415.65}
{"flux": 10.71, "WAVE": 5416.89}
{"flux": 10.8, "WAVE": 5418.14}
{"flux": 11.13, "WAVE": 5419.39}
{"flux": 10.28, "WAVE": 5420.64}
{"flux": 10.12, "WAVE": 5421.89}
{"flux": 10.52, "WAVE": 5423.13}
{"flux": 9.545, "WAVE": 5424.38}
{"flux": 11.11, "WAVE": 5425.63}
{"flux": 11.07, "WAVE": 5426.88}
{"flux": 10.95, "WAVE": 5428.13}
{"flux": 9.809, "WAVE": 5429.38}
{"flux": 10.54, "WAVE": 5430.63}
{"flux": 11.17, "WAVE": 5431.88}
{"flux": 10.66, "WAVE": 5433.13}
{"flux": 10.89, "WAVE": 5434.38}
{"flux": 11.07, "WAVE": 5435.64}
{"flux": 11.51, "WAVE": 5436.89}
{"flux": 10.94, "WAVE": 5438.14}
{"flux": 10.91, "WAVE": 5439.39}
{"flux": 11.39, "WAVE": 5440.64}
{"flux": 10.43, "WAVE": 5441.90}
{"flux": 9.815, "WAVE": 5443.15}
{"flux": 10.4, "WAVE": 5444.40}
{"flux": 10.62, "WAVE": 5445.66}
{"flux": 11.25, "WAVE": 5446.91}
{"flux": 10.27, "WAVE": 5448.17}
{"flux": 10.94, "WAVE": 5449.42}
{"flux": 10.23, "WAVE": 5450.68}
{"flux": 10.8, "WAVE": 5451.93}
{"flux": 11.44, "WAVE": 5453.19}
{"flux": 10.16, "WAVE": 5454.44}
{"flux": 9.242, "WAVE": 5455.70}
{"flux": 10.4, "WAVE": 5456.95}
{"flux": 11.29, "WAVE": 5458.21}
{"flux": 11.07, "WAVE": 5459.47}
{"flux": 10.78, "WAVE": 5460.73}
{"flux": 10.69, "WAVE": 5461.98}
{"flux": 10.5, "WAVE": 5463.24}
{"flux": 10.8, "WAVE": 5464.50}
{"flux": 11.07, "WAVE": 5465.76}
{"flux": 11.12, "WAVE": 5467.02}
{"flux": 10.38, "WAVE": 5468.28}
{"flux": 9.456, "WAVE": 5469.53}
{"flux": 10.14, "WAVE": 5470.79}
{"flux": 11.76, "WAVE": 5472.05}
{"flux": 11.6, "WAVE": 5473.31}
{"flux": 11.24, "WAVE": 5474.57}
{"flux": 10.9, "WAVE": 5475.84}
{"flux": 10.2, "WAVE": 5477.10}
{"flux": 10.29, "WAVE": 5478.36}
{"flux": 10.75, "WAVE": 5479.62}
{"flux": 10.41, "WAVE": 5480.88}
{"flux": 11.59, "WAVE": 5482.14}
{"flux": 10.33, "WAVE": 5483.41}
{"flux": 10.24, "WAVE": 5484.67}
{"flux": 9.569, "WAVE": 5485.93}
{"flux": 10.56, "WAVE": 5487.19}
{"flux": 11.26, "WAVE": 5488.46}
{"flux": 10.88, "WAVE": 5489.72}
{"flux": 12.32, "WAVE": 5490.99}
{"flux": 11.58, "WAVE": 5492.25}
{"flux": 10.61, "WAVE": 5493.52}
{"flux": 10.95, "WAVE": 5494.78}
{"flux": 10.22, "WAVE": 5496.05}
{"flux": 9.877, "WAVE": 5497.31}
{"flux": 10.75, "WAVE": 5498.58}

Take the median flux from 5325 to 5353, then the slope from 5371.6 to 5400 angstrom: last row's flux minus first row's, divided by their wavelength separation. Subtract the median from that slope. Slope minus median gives -10.9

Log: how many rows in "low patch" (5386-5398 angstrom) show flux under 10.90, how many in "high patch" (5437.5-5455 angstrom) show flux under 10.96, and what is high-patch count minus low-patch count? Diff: 9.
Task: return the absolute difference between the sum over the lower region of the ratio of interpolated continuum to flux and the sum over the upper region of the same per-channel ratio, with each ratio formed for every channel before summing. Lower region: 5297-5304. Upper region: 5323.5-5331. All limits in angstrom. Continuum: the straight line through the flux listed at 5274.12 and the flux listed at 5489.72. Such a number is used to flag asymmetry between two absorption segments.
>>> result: 0.25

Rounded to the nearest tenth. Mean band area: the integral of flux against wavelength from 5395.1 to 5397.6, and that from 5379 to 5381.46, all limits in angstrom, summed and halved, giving 27.3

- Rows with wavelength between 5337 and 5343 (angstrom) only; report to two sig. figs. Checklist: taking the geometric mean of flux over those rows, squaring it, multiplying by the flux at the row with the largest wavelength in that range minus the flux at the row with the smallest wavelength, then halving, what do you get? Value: -35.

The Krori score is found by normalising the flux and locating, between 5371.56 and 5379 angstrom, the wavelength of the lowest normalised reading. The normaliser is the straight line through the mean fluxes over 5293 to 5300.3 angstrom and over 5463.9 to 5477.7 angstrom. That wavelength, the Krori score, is 5375.89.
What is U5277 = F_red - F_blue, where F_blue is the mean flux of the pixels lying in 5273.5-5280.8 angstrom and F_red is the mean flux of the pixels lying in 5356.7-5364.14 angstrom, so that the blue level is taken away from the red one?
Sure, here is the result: 0.3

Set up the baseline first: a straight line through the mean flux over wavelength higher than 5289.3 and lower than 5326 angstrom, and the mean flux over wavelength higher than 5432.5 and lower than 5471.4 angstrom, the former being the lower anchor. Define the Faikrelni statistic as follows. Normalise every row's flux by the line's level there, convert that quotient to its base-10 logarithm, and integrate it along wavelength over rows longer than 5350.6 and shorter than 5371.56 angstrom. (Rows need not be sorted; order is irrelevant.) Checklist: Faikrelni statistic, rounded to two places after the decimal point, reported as 0.31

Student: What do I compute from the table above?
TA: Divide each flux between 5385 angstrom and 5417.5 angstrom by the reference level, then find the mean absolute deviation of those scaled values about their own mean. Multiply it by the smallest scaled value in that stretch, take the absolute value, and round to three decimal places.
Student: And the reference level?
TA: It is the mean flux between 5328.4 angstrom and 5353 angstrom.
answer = 0.041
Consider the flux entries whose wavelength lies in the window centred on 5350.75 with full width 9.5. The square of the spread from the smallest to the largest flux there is 4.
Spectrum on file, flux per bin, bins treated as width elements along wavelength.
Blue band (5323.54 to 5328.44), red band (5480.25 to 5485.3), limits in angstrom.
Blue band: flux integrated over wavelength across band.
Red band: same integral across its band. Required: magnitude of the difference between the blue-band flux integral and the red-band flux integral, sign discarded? 4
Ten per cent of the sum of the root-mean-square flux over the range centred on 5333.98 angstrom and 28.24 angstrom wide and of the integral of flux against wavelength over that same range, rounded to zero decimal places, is 32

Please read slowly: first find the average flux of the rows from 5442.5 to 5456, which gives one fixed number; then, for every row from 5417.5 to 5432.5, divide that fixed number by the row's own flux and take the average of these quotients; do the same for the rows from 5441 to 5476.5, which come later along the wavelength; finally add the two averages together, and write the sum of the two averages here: 1.98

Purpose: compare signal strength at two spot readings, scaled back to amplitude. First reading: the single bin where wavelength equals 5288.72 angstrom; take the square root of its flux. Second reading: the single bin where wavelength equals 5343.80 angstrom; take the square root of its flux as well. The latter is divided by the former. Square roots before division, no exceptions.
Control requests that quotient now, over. 0.94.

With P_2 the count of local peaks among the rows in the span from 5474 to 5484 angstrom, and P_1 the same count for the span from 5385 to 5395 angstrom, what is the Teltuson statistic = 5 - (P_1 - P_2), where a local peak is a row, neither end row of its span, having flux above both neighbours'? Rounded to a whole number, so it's 5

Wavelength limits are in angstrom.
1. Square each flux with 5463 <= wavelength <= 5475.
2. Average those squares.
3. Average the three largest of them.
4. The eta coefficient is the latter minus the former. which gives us 16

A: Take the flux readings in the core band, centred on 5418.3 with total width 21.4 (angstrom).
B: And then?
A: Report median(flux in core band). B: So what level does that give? 10.71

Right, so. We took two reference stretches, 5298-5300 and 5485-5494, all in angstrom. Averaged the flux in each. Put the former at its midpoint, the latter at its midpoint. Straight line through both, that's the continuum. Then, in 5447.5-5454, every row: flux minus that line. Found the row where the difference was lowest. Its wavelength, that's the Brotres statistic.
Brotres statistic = 5450.68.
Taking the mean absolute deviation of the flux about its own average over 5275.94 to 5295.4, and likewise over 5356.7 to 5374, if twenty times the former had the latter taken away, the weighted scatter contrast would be 9.9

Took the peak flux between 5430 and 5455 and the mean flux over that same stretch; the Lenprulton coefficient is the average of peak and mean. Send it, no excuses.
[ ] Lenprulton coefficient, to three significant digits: 11.1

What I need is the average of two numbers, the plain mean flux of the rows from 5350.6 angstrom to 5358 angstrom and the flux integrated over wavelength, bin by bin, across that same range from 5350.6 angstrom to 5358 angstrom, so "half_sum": 47.9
